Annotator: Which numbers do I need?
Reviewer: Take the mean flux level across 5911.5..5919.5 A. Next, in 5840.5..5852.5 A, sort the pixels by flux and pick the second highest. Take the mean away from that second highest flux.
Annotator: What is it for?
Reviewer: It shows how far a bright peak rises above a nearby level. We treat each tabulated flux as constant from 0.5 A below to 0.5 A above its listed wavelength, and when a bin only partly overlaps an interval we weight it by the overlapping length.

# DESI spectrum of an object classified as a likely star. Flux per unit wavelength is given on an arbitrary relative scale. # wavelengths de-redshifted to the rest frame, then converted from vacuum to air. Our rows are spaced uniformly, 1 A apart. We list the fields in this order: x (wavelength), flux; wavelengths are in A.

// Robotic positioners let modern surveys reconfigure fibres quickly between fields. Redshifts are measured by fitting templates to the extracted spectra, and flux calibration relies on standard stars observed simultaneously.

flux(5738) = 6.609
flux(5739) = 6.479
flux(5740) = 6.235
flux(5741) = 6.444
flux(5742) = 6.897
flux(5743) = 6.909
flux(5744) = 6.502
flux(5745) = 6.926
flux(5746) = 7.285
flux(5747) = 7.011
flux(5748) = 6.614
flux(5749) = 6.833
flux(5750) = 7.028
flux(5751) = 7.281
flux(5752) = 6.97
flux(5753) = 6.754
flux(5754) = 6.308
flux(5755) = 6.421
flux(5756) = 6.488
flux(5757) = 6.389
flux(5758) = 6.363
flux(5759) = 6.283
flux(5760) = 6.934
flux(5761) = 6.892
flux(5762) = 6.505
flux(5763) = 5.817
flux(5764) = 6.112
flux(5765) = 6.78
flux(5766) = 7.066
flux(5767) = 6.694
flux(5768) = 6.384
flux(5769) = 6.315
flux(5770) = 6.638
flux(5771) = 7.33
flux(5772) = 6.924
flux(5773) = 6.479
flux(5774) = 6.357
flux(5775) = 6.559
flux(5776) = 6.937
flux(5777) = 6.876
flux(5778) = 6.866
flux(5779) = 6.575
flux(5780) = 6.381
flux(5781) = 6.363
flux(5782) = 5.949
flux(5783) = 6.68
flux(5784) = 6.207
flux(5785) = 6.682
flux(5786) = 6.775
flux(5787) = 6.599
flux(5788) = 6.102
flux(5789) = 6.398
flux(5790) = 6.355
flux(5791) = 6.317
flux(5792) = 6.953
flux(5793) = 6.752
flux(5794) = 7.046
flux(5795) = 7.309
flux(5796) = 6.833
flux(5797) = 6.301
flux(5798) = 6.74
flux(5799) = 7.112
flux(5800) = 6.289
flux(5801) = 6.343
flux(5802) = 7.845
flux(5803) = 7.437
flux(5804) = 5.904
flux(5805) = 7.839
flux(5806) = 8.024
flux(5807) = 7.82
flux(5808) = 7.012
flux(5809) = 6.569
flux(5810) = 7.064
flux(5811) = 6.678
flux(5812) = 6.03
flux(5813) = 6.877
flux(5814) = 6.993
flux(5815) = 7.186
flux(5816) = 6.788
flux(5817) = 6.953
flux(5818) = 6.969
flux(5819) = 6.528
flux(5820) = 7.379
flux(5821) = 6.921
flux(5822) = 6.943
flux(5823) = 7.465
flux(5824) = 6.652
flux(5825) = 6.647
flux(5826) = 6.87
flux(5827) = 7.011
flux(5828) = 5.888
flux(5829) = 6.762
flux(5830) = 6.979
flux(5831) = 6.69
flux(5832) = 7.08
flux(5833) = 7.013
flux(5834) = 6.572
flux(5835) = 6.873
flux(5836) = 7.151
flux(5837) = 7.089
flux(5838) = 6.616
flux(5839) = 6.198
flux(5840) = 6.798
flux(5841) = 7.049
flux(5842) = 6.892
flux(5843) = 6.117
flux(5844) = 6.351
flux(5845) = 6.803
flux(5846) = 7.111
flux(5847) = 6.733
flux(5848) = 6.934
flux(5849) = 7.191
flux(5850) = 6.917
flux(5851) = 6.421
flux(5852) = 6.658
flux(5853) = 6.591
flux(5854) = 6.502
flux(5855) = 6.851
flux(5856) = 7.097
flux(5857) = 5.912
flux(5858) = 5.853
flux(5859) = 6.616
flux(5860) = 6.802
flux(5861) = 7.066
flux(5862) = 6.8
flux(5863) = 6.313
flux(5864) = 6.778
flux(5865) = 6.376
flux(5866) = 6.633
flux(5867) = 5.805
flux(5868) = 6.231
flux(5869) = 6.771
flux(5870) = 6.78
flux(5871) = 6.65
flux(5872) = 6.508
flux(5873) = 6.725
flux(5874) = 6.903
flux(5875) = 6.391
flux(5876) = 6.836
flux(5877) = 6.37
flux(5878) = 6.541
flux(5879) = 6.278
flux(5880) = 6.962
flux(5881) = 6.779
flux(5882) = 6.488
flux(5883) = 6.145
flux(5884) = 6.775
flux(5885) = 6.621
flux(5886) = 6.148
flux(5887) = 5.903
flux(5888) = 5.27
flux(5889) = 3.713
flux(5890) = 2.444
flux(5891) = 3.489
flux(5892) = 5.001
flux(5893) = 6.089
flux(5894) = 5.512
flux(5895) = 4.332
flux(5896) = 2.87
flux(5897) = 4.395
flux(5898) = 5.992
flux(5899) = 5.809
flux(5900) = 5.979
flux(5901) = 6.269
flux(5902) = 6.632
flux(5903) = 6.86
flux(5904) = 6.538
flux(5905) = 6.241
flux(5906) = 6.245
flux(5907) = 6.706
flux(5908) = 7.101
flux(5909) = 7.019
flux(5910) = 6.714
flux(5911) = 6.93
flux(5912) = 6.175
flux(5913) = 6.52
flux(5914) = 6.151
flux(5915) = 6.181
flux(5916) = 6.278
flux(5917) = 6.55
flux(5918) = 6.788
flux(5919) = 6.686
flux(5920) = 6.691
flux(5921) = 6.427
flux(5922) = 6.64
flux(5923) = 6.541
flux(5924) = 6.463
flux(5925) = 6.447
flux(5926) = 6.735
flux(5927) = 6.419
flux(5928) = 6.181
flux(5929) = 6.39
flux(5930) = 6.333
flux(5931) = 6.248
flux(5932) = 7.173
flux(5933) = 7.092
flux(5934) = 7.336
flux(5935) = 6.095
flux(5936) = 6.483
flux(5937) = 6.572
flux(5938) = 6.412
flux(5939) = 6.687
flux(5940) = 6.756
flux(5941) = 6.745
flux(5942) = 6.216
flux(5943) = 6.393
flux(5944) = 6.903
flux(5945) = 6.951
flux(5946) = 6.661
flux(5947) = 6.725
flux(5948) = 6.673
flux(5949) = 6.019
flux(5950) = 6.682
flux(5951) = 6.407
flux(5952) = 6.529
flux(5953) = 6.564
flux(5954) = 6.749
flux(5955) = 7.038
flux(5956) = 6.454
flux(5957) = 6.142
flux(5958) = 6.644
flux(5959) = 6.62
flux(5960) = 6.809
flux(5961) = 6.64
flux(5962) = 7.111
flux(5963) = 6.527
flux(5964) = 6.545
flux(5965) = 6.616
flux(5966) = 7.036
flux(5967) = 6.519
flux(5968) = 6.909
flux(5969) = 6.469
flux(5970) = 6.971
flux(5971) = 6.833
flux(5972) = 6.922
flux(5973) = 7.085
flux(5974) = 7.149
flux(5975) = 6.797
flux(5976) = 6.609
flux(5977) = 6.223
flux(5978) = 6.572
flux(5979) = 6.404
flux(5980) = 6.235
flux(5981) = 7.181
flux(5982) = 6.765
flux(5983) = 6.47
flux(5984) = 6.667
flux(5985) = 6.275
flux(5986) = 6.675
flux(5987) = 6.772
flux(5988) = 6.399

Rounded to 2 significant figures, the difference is 0.69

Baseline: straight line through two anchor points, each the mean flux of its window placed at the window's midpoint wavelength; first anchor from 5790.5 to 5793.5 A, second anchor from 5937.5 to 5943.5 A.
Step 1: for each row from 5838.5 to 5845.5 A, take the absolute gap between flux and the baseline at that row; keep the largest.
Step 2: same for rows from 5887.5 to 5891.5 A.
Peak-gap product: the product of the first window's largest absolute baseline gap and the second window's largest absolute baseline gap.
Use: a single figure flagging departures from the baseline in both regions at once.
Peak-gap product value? 2.1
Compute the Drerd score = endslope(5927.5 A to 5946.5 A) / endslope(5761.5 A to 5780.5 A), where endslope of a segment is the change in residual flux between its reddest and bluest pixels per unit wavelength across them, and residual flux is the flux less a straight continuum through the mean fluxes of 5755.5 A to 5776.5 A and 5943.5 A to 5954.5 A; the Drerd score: -3.7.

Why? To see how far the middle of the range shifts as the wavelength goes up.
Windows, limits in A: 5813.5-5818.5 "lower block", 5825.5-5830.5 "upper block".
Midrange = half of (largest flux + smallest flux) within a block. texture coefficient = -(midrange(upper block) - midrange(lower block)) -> 0.5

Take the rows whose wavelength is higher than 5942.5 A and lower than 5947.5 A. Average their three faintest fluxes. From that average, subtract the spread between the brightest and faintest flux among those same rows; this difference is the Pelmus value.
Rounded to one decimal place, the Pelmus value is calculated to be 6.0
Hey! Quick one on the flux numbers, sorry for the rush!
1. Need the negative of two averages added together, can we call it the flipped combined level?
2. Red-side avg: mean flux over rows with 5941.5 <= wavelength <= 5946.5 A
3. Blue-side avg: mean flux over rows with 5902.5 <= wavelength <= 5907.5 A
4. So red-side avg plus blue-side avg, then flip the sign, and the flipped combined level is -13.1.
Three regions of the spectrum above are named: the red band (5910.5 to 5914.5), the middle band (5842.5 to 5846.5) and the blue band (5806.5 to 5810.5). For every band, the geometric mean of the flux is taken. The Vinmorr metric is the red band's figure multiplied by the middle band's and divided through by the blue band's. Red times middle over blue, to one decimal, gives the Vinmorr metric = 6.0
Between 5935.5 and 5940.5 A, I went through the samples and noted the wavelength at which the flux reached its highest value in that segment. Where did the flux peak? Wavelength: 5940 A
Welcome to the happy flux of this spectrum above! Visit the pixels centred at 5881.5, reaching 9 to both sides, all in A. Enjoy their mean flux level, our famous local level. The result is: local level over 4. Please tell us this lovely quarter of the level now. 1.52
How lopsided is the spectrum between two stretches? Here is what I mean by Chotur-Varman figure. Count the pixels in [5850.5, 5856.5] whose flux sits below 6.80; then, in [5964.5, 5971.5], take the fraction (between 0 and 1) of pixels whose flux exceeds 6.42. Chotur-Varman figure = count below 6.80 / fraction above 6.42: 4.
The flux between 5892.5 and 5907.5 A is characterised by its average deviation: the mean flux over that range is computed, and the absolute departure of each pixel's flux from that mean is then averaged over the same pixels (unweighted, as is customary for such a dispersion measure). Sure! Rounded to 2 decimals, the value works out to 0.79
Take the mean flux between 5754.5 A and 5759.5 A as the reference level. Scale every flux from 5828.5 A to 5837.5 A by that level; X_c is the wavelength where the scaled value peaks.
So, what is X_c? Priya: 5836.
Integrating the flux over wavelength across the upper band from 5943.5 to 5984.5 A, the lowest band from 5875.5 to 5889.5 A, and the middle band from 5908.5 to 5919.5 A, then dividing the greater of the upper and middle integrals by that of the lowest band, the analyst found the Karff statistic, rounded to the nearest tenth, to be 3.2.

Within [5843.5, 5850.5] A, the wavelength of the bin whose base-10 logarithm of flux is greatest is 5849 A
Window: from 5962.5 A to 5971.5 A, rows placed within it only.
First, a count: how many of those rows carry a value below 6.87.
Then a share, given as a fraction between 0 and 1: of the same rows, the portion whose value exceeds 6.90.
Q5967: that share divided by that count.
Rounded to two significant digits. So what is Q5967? 0.056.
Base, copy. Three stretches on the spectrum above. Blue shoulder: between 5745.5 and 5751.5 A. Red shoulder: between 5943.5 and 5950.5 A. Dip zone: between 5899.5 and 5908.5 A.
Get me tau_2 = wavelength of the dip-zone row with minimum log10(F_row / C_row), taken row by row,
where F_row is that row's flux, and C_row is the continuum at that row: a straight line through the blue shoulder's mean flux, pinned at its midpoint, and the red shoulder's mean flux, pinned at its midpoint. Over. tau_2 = 5900 A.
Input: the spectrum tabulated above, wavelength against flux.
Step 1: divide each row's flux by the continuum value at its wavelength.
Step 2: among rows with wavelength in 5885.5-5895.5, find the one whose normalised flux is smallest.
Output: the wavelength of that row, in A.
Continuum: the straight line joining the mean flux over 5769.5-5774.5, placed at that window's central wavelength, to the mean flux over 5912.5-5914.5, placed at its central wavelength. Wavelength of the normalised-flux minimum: 5890 A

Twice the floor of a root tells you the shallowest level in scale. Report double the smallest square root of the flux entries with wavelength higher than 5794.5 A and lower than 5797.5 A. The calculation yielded 5.02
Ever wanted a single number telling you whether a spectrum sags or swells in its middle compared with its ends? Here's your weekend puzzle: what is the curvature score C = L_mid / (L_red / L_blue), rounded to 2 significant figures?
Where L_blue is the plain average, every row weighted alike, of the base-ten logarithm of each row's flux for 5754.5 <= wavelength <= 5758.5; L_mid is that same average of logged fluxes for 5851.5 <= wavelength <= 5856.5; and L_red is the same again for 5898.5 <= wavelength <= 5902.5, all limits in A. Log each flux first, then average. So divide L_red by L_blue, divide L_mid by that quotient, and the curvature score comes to 0.85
